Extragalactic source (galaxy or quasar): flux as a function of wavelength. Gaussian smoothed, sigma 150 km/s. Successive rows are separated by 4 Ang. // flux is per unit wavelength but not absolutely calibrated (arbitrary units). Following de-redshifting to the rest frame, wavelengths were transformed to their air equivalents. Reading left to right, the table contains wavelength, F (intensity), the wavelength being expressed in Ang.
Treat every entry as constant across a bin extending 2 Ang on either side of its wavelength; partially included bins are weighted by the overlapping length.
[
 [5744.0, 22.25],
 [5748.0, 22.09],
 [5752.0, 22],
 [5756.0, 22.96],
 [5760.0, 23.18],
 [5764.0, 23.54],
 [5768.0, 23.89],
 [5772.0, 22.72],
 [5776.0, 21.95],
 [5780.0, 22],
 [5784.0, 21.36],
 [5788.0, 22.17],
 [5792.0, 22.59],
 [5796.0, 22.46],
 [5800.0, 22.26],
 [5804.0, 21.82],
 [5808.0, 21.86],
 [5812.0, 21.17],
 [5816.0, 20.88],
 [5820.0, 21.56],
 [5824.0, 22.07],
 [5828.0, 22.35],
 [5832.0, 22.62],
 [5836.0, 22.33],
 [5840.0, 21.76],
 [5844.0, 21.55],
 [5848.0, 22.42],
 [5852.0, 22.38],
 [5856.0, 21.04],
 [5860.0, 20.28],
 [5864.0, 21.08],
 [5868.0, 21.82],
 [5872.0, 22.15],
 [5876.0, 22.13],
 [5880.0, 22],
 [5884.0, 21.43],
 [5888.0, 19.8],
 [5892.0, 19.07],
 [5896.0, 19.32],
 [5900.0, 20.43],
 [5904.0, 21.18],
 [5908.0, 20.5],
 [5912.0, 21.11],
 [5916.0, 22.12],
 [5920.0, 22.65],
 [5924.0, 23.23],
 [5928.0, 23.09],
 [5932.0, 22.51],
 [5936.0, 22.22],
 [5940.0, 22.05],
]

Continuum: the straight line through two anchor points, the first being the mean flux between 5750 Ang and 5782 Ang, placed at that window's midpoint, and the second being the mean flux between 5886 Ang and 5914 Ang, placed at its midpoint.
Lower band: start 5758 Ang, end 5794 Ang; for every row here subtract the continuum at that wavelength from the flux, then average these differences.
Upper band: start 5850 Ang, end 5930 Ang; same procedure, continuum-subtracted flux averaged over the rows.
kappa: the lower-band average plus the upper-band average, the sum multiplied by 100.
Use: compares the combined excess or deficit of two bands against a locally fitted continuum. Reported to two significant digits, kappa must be 96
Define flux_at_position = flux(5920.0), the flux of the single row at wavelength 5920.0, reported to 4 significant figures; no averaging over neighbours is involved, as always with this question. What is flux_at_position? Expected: 22.65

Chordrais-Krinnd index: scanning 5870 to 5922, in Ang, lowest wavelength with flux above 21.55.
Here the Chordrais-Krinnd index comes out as 5872.0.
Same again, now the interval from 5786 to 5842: 5788.0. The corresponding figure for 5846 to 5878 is 5848.0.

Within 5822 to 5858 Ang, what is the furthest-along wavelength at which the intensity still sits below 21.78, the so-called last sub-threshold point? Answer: 5856.0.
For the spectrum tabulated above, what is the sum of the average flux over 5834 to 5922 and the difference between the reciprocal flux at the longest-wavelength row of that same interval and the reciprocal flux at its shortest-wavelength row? 21.3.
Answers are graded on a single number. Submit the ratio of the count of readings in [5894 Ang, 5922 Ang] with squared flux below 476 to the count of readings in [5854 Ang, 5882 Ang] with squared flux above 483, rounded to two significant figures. 1.7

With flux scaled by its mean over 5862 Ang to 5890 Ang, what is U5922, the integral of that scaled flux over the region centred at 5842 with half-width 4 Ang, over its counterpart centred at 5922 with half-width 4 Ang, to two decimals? 0.94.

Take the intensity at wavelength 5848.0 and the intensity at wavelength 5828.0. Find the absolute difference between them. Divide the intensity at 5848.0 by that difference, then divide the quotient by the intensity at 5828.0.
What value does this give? 14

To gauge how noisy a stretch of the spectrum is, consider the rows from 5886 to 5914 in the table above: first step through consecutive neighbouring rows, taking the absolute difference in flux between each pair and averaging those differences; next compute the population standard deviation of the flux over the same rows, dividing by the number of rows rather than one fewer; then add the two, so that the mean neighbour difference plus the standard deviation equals 1.46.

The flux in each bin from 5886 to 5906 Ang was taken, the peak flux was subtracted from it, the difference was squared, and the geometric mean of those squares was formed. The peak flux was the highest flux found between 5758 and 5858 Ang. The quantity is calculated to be 15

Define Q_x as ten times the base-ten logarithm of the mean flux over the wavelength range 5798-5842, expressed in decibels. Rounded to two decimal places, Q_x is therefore 13.40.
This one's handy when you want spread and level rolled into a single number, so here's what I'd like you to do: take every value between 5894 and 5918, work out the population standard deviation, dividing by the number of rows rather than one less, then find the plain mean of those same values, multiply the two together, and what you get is 17.8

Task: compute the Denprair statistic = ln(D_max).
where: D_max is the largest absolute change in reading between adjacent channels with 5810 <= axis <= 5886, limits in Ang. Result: 0.29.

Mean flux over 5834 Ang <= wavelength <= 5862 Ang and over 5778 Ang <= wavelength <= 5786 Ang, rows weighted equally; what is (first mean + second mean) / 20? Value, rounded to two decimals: 2.17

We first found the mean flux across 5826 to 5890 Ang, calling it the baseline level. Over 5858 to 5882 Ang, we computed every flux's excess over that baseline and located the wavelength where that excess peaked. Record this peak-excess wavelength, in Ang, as 5872.0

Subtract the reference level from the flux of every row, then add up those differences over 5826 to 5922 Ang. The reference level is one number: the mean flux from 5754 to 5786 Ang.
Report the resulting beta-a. -31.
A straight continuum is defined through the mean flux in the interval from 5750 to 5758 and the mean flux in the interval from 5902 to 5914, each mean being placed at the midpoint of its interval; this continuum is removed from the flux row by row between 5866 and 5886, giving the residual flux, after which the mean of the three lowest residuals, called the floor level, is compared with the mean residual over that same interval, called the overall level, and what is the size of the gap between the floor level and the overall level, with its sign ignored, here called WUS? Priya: 0.14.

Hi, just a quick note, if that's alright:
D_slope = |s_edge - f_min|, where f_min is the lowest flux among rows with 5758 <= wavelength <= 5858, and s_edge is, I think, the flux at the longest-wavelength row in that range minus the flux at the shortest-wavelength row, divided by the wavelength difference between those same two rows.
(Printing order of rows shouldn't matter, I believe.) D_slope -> 20.9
